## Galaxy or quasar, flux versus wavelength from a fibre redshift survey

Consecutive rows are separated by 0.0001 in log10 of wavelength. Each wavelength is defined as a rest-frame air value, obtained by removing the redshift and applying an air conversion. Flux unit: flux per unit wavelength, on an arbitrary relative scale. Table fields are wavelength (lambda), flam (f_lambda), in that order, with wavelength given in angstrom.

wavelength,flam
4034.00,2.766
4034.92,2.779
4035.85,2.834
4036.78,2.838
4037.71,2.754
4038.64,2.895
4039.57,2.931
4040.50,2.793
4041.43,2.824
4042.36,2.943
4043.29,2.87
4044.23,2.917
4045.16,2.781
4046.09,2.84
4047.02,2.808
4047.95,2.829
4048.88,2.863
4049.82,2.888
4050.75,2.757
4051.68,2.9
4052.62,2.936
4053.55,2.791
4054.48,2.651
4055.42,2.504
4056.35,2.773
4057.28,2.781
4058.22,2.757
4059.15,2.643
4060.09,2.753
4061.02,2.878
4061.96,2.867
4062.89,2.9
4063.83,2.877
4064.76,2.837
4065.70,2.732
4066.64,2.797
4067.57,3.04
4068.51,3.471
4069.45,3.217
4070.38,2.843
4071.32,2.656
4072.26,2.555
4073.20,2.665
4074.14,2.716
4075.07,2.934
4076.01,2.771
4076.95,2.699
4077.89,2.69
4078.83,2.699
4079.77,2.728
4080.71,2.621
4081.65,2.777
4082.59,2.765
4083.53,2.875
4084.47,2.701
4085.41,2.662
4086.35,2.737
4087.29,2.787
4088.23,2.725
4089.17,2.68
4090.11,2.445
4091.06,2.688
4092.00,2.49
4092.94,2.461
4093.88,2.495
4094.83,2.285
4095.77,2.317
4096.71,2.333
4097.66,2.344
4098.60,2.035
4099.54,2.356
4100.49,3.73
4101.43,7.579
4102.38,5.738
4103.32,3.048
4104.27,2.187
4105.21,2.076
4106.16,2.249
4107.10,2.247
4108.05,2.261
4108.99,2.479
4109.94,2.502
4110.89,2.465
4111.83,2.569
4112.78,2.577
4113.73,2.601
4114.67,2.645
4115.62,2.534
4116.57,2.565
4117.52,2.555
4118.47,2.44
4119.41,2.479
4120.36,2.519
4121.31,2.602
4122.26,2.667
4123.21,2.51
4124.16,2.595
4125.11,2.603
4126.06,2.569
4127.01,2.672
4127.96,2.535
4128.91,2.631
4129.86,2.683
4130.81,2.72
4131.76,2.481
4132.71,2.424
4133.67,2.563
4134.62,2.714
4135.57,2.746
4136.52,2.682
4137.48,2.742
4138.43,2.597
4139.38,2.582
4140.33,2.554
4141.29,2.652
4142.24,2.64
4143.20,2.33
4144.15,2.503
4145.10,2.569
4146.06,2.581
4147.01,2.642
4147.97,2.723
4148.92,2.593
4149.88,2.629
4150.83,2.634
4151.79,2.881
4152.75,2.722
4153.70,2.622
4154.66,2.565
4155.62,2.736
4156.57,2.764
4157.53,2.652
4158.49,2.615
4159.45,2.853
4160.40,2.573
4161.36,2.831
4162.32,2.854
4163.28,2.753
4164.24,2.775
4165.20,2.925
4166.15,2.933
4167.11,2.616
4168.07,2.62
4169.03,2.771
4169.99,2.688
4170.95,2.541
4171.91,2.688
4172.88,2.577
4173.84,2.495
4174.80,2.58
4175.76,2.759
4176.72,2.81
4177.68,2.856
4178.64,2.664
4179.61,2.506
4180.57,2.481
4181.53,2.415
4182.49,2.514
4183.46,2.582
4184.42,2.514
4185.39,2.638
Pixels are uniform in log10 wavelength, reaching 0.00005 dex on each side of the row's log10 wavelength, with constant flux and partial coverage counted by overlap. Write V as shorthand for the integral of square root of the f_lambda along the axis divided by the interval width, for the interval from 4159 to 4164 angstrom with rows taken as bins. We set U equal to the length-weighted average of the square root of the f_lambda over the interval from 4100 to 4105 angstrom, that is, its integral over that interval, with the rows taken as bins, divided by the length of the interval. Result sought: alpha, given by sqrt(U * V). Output 1.84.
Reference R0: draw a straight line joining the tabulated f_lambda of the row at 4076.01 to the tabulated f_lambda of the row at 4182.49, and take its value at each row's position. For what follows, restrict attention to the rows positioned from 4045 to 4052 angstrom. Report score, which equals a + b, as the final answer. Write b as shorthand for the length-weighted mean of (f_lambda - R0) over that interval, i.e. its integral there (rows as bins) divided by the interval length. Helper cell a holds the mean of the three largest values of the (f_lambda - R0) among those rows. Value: 0.05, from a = 0.05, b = 0.00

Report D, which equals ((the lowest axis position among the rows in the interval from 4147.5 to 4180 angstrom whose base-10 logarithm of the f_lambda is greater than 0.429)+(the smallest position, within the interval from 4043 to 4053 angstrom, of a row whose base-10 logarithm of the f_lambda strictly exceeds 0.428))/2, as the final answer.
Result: 4095.6 angstrom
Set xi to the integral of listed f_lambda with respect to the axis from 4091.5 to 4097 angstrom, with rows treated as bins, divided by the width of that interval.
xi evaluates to 2.40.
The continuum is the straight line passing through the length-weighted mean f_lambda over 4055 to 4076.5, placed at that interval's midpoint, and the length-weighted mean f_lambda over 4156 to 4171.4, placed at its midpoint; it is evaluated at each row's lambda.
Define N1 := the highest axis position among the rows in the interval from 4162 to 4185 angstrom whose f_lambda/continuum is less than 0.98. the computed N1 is 4184.42 angstrom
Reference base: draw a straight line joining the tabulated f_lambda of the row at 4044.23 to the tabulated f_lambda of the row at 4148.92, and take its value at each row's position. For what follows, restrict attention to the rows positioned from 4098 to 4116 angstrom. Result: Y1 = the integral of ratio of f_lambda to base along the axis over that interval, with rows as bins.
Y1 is 19.4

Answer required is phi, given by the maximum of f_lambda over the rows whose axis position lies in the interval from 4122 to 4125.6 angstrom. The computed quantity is 2.667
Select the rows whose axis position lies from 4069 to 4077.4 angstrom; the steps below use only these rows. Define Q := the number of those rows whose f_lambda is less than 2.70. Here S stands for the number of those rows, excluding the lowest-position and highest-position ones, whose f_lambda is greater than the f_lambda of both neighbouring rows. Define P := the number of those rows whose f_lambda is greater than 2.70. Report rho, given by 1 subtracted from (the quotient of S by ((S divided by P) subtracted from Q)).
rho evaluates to -0.74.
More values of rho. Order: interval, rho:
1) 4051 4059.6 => -0.25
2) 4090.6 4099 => -1.00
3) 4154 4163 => -0.44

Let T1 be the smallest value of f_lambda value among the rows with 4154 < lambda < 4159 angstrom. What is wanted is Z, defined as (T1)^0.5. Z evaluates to 1.602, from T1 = 2.565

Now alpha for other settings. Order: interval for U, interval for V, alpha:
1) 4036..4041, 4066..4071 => 1.72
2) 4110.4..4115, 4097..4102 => 1.71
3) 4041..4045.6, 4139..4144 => 1.64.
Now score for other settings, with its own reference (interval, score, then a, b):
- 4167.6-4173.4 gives 0.28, 0.17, 0.10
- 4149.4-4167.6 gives 0.51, 0.35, 0.16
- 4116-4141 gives 0.06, 0.11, -0.05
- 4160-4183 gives 0.50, 0.36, 0.14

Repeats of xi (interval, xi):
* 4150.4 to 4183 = 2.68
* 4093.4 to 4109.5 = 2.93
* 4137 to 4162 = 2.65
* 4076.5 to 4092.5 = 2.69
